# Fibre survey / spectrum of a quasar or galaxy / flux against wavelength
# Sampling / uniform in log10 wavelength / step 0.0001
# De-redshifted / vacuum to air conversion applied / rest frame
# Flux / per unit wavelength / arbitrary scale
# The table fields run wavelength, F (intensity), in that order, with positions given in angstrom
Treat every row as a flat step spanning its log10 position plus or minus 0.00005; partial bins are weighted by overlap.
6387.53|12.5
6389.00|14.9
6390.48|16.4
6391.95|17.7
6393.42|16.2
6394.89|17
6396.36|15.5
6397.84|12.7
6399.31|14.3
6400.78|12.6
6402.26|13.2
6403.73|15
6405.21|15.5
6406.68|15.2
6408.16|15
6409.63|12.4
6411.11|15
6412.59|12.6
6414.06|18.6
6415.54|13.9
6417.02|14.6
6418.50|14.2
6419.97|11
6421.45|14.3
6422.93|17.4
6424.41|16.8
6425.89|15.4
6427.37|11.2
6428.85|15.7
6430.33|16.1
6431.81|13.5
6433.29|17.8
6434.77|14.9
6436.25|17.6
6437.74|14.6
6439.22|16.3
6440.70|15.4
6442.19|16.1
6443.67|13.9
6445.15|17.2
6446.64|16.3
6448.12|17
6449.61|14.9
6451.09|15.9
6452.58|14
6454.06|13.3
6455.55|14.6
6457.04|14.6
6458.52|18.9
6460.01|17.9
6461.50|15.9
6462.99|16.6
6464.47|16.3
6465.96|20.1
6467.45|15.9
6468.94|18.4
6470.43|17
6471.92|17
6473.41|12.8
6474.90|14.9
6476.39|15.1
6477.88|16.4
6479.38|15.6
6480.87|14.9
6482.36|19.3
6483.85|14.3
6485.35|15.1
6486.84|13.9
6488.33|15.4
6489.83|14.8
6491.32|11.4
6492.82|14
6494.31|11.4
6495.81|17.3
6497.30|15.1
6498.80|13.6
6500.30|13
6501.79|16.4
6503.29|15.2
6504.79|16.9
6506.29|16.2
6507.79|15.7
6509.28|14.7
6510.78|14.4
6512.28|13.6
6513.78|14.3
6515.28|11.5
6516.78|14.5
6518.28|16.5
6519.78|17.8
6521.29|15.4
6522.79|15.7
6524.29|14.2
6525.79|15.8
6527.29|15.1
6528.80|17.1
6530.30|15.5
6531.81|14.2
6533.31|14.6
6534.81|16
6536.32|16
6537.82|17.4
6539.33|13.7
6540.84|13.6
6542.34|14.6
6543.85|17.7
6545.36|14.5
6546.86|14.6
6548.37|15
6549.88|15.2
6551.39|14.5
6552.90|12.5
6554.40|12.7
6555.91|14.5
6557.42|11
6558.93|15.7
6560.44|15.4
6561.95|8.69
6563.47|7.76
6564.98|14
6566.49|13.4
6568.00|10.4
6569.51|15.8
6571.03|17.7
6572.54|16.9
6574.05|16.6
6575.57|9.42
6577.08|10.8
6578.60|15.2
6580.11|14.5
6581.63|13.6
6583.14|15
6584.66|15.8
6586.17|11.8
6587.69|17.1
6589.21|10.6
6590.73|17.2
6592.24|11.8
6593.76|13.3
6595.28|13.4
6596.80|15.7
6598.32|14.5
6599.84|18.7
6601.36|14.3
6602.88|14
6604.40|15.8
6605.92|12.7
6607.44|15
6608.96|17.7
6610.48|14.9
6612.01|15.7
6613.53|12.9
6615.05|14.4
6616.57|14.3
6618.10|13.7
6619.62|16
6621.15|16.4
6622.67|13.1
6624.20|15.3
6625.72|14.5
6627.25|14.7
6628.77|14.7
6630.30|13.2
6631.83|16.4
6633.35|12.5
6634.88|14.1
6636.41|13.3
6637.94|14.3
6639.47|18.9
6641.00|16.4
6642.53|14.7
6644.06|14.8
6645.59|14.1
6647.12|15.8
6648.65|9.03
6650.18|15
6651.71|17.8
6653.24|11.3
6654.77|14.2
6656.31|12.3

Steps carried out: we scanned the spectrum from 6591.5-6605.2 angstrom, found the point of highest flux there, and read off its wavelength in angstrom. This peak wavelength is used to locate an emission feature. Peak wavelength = 6599.84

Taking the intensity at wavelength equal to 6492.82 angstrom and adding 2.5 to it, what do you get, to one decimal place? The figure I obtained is 16.5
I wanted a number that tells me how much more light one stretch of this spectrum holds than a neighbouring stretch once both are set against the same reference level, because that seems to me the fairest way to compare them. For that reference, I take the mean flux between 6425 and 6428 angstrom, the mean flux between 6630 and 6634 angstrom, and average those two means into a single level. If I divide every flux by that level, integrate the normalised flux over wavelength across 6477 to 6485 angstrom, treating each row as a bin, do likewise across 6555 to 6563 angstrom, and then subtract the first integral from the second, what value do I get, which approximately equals -2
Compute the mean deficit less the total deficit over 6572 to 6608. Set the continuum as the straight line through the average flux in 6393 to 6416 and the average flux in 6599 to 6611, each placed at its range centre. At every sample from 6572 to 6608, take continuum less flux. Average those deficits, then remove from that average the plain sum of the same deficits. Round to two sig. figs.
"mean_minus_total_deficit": -23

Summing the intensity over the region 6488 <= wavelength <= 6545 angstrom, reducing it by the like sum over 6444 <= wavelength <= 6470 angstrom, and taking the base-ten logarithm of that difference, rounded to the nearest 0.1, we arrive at 2.5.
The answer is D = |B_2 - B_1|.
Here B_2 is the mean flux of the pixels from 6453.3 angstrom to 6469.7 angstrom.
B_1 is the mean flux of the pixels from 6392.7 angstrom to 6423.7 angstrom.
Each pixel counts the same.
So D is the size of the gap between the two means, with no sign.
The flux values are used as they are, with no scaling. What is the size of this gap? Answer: 2.0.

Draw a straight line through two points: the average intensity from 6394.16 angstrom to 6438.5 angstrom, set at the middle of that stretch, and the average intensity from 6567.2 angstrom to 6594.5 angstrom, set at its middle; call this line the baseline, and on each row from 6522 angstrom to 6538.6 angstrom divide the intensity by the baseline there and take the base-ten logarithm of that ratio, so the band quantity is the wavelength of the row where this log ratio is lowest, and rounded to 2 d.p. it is 6524.29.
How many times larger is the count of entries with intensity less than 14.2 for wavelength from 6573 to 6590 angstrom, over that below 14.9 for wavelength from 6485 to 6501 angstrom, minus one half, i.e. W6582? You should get 0.21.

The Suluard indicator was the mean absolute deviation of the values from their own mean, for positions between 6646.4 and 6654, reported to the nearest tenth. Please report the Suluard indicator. 2.9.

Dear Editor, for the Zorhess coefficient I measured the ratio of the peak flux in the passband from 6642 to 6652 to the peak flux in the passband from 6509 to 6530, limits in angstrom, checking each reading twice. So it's 1.00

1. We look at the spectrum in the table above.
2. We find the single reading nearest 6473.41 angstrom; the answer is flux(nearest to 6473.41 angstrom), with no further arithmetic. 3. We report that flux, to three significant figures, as 12.8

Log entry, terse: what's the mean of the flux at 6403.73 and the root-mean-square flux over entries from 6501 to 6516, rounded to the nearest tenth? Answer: 15.0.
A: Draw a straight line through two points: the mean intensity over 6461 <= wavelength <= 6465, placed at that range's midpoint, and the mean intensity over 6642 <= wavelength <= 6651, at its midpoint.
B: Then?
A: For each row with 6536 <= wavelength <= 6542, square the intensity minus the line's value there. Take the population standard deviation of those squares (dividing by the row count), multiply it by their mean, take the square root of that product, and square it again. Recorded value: 3.5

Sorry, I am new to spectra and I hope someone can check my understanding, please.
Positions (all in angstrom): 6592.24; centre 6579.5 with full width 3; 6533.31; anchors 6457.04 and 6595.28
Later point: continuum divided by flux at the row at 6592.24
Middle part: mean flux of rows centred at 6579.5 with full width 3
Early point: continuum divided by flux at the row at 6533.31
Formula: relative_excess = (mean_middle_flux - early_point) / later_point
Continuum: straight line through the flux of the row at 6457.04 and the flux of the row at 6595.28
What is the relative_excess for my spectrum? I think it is 12.2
